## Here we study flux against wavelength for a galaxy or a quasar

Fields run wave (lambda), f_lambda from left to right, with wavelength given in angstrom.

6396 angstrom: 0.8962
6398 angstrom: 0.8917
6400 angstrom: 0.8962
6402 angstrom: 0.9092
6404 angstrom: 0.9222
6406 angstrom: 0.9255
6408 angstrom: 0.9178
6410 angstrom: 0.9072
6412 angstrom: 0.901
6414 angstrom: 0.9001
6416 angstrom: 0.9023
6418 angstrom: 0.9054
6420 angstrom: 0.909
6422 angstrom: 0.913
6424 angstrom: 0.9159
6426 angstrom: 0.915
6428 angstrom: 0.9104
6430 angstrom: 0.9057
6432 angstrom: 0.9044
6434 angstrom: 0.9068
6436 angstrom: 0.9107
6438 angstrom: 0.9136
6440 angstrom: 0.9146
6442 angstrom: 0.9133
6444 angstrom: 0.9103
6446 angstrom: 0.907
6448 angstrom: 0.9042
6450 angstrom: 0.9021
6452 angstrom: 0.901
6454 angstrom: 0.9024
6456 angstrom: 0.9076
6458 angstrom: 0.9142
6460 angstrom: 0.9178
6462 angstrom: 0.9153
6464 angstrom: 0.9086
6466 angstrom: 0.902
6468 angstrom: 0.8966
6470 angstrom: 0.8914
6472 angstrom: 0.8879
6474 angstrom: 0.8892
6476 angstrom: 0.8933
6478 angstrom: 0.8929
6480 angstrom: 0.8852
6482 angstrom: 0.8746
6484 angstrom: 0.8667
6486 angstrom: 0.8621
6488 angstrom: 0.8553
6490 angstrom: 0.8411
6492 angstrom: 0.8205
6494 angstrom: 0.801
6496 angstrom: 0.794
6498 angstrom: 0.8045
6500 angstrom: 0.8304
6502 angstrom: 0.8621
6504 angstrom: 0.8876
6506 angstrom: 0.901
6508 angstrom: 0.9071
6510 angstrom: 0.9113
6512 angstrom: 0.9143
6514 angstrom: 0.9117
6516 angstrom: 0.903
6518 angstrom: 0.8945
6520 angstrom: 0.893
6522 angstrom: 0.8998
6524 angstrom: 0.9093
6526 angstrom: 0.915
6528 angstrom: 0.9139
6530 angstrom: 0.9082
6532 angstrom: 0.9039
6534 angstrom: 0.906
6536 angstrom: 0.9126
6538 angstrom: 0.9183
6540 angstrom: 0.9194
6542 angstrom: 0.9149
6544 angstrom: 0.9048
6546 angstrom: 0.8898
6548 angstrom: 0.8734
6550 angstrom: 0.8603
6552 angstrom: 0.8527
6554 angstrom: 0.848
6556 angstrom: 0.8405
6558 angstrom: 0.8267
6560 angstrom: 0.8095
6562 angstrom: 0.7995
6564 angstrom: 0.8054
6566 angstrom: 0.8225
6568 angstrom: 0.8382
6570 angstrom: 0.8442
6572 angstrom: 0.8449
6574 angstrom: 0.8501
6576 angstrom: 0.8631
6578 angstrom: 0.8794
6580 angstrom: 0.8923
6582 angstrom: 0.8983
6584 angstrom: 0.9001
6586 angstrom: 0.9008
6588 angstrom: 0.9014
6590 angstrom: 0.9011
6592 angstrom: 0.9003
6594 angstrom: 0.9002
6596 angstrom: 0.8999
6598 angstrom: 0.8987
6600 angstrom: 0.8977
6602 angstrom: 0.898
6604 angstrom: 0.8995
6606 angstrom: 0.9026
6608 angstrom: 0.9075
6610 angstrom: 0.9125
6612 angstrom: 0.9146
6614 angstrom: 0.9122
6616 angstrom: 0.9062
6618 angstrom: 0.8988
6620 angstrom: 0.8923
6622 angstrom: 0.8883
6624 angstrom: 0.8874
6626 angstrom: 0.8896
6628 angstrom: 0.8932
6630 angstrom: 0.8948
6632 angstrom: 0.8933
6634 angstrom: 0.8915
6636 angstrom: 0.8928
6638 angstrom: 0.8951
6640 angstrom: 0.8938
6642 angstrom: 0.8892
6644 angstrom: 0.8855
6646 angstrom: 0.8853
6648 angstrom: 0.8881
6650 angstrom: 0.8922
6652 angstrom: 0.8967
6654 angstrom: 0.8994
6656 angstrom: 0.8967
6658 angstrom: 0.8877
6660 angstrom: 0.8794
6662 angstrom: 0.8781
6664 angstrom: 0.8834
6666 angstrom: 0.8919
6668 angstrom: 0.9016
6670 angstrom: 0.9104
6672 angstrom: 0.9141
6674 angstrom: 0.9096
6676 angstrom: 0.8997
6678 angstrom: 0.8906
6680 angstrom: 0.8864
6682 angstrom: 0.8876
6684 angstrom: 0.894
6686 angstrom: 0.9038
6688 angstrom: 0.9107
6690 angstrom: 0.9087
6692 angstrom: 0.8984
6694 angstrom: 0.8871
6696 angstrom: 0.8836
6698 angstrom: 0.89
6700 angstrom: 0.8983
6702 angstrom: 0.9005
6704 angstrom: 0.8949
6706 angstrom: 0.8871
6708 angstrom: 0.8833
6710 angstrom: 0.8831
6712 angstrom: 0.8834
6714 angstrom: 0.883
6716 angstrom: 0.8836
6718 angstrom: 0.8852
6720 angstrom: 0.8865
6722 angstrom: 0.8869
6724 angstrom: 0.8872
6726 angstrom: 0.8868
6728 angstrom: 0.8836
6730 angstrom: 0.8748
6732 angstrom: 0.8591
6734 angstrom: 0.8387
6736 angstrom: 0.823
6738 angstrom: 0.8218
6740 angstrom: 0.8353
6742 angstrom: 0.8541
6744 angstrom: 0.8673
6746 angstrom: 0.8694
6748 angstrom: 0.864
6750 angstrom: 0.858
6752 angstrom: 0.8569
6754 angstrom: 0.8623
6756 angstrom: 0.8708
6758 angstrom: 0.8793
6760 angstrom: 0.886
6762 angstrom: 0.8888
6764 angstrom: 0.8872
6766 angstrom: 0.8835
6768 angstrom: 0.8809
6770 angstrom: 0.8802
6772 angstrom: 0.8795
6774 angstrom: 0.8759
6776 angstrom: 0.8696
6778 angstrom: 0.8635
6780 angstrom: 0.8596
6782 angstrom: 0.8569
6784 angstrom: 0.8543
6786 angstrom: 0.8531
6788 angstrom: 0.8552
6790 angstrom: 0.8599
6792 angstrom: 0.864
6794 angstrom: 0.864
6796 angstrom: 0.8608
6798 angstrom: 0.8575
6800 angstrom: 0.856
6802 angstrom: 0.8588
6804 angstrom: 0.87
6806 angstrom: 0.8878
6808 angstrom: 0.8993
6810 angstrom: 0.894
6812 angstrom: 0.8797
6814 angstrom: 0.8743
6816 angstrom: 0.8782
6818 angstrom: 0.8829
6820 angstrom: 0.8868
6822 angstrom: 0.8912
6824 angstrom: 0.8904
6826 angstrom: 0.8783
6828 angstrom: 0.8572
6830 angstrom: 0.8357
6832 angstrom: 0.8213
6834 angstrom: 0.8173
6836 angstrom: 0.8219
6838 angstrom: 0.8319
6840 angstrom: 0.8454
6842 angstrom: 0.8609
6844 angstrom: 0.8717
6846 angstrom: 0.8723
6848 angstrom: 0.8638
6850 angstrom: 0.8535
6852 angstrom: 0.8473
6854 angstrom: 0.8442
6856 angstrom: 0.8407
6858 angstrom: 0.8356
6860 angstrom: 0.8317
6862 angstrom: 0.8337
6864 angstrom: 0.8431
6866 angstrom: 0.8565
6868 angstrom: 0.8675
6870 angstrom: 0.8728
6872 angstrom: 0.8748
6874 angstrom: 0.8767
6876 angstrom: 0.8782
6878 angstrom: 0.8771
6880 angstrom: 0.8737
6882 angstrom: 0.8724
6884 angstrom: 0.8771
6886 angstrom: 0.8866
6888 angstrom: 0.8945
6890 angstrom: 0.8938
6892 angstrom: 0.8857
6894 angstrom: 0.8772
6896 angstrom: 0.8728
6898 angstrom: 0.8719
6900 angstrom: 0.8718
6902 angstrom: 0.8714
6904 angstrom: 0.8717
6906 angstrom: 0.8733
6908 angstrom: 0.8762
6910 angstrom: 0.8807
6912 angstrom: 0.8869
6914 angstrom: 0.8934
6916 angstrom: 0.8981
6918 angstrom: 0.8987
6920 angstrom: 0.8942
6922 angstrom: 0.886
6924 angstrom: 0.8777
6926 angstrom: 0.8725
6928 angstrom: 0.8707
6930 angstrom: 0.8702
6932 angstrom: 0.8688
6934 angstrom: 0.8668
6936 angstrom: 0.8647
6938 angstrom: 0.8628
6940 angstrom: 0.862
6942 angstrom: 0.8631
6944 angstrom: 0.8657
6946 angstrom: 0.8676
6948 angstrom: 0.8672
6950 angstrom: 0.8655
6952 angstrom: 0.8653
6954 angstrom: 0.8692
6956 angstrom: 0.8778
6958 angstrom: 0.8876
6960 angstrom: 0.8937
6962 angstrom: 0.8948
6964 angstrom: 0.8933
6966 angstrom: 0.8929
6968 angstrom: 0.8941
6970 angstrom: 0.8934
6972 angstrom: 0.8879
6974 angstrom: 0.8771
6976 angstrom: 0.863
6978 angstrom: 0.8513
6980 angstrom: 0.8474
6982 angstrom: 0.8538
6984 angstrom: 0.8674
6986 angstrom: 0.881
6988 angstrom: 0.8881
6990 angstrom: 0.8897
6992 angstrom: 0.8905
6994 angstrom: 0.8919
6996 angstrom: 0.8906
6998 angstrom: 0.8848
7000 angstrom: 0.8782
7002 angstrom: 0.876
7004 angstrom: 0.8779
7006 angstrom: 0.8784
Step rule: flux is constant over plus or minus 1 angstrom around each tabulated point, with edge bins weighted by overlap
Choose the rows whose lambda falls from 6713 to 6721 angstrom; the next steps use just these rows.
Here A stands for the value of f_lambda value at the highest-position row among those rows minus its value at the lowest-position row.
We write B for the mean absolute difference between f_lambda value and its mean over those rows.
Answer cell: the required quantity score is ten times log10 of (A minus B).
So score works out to -26.5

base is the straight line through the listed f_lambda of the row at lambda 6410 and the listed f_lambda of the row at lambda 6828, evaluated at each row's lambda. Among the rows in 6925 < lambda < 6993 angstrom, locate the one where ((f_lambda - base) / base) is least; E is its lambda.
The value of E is 6980 angstrom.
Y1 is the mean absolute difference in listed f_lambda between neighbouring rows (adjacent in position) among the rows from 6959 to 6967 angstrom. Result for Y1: 0.001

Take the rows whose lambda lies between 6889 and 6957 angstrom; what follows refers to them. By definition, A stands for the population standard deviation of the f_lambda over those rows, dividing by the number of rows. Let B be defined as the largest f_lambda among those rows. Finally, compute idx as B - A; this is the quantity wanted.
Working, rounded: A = 0.011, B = 0.8987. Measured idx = 0.89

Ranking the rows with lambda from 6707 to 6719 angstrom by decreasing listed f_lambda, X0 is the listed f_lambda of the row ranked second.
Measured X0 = 0.8836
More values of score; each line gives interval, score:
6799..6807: -16.8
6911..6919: -21.1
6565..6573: -18.3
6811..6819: -31.7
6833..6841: -17.3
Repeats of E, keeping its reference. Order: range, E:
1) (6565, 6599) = 6566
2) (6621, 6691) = 6662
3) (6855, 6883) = 6860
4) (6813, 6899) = 6834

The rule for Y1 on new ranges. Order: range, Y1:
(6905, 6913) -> 0.005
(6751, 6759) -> 0.007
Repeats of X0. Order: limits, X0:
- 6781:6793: 0.8599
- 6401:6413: 0.9222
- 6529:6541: 0.9183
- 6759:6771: 0.8872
